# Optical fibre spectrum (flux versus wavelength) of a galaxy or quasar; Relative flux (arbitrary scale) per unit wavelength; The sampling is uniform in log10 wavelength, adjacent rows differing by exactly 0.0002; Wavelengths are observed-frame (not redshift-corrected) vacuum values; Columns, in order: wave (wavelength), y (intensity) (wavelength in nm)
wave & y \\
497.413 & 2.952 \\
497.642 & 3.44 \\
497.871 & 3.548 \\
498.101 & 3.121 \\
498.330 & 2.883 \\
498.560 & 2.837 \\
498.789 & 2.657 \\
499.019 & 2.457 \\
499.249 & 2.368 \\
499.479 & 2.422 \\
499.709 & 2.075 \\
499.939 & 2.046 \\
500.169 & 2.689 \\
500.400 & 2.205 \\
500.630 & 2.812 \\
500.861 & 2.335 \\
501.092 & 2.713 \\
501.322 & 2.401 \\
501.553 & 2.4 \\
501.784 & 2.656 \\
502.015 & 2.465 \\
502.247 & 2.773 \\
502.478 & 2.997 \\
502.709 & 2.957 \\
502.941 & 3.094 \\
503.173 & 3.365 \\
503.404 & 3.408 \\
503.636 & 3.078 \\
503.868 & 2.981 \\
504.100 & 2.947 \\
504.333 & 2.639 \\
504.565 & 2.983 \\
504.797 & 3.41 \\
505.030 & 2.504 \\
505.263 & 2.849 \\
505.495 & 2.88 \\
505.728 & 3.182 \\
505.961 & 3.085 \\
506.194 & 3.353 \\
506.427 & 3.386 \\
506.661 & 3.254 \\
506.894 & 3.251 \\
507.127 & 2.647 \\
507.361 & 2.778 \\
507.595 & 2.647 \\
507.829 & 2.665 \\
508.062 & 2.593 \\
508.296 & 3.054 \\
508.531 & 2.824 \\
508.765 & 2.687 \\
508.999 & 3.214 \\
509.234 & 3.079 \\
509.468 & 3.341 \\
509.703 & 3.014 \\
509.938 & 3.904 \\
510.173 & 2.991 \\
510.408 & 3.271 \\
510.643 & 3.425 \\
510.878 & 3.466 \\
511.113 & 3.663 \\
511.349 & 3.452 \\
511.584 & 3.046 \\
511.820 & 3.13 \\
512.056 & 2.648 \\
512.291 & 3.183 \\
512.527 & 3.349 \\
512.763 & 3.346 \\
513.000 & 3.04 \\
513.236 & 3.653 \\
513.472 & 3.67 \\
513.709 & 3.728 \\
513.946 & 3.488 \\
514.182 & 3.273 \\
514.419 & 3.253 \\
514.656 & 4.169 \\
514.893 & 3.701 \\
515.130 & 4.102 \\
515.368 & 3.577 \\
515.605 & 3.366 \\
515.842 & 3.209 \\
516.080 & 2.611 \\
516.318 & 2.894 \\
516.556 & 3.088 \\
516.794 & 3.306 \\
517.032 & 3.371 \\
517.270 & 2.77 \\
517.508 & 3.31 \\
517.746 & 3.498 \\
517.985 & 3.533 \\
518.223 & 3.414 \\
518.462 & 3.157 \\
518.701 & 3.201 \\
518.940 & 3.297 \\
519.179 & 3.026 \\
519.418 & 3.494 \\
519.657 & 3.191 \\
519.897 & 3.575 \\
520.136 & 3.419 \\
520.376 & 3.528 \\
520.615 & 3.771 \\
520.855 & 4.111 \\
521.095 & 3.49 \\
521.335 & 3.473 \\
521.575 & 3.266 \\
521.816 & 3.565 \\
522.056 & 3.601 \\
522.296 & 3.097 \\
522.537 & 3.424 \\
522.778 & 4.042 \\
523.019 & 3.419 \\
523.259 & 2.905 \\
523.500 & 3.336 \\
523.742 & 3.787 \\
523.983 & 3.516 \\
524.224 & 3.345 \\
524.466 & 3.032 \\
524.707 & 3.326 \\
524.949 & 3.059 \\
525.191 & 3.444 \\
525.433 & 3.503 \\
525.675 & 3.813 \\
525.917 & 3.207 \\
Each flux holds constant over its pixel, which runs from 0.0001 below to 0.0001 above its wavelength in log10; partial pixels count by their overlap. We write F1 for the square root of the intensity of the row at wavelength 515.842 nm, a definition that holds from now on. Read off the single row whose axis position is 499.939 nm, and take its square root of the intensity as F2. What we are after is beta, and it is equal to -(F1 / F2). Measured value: -1.25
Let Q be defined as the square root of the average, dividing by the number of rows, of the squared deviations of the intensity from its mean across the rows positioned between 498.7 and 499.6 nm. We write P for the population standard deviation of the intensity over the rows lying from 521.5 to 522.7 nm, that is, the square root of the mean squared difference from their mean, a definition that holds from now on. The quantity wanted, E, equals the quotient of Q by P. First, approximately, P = 0.19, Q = 0.11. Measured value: 0.6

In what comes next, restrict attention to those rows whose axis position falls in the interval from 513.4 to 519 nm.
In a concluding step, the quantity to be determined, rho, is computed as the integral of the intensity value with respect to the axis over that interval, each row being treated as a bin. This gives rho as 18.9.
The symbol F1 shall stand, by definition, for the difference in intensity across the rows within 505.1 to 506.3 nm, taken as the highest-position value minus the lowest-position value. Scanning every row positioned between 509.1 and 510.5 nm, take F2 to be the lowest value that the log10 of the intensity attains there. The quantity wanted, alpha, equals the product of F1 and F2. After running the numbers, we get 0.24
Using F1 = 0.50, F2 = 0.476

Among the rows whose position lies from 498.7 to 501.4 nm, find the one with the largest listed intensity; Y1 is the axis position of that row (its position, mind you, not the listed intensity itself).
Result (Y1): 500.630 nm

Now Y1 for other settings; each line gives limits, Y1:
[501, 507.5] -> 504.797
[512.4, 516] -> 514.656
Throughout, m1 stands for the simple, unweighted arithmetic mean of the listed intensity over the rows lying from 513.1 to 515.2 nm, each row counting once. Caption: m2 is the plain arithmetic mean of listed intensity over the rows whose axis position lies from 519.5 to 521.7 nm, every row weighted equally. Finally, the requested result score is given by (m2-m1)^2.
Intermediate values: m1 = 3.7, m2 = 3.54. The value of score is 0.02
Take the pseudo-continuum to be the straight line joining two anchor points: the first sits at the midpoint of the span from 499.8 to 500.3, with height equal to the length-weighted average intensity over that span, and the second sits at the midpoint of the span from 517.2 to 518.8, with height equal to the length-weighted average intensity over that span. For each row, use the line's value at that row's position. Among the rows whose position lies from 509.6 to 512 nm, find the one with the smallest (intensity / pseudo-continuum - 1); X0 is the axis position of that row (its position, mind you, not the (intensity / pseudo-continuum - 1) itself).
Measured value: 511.584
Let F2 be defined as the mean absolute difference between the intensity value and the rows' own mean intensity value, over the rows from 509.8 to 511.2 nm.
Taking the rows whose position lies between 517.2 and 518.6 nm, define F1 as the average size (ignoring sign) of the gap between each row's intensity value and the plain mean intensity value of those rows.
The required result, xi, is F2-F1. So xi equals 0.013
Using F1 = 0.21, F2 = 0.22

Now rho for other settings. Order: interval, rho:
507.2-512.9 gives 17.7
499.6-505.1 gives 15.1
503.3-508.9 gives 16.6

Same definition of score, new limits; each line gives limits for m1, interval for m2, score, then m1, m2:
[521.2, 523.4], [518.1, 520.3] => 0.01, 3.4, 3.31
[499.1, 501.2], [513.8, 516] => 1.35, 2.4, 3.57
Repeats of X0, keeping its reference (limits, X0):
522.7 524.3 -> 523.259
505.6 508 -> 507.595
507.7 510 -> 508.062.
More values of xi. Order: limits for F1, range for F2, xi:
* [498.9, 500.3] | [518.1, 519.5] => -0.051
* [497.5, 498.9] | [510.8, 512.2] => 0.004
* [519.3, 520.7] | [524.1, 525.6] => 0.031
